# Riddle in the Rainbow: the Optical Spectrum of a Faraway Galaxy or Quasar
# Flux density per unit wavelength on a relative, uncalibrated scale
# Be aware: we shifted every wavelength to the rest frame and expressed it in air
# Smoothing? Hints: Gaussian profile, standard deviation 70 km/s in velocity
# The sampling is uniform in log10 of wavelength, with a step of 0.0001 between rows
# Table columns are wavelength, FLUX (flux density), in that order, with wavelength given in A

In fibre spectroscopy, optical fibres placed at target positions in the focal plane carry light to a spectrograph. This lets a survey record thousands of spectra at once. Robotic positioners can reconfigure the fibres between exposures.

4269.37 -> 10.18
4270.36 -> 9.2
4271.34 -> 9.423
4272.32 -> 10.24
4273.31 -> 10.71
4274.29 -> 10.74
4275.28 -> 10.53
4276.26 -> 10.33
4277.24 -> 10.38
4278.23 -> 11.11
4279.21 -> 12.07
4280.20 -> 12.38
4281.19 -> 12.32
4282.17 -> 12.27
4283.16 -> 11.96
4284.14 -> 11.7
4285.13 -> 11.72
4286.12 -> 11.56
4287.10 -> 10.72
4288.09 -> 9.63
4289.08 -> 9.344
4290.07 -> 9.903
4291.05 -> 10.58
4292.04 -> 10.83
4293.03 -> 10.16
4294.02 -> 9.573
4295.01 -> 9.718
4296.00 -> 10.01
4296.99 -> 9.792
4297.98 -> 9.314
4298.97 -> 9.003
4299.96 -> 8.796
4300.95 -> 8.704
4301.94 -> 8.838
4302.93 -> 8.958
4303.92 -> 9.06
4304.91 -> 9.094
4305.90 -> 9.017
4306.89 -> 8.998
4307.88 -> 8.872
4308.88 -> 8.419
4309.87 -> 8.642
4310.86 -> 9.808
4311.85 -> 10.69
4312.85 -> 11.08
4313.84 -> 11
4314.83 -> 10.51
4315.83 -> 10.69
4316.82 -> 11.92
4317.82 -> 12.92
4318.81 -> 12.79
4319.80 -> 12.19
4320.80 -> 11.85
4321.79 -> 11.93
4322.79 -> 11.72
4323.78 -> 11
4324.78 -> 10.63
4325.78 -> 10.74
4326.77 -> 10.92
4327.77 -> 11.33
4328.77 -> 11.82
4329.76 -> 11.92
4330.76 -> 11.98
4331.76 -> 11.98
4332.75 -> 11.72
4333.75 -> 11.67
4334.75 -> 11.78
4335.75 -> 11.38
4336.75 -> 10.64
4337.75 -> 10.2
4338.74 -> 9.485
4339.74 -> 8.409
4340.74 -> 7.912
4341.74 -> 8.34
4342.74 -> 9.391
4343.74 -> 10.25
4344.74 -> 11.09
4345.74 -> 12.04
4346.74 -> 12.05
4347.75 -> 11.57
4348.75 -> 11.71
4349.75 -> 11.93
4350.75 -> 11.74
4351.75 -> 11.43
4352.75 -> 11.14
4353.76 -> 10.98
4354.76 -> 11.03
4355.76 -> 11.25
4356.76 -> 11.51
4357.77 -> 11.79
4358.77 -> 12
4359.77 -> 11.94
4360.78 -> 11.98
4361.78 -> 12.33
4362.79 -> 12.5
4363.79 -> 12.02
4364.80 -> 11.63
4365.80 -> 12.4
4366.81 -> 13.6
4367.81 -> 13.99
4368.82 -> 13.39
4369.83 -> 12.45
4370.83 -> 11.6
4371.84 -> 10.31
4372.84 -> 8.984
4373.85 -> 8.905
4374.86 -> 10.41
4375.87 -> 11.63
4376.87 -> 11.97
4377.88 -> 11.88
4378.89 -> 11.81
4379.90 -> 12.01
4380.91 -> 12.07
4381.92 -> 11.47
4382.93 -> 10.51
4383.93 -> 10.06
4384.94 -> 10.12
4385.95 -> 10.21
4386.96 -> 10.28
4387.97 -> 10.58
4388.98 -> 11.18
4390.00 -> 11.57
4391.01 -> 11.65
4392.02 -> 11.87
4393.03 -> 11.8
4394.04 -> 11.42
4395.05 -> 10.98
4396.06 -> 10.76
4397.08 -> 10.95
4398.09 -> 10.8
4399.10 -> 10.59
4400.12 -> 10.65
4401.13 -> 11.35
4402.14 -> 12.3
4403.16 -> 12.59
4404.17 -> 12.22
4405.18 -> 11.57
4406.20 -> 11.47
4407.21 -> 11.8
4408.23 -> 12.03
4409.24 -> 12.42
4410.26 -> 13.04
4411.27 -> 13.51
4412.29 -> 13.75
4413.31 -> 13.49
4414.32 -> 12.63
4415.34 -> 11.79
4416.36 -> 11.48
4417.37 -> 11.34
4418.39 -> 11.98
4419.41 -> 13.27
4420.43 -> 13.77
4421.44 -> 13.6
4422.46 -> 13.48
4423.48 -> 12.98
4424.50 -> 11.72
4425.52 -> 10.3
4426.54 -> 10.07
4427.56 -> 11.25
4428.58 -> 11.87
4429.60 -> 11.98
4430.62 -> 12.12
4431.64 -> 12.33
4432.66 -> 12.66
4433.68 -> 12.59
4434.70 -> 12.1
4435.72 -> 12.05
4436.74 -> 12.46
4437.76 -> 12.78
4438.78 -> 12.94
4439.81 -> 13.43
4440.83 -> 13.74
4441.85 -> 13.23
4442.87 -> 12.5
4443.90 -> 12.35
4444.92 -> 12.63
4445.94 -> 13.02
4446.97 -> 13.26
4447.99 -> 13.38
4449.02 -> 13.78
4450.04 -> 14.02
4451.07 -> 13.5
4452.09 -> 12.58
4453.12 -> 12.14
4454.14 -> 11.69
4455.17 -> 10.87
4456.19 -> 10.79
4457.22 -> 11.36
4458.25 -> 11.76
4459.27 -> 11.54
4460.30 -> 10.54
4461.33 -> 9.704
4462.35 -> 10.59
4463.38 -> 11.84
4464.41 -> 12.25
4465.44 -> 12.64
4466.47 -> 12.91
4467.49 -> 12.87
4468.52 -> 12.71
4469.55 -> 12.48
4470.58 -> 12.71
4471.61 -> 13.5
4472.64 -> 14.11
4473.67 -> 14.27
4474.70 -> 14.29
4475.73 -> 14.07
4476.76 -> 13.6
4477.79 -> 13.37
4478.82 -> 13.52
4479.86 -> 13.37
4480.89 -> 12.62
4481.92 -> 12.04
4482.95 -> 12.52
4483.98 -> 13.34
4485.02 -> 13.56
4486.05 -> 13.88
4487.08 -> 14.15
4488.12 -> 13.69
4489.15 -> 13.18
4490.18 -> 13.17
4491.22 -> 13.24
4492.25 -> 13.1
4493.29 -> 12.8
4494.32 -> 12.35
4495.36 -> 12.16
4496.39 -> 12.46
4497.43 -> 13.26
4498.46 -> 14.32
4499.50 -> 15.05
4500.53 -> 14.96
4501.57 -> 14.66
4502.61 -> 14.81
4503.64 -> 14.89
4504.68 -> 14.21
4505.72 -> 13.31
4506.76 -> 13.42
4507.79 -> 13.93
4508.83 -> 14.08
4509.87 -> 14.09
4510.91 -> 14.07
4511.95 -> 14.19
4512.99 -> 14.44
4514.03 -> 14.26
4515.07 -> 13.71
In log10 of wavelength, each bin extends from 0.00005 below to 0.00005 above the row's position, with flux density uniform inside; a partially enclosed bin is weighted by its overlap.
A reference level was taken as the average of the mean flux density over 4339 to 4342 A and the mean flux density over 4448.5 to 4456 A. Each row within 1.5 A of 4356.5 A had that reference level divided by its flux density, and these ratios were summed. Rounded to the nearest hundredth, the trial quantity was 2.72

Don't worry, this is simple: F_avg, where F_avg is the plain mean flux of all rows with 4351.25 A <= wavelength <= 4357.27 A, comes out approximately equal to 11.2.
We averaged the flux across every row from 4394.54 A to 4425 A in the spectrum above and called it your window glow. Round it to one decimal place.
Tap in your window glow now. 12.1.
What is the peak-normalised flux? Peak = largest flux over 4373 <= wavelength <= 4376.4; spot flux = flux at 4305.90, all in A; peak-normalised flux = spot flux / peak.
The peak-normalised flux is 0.78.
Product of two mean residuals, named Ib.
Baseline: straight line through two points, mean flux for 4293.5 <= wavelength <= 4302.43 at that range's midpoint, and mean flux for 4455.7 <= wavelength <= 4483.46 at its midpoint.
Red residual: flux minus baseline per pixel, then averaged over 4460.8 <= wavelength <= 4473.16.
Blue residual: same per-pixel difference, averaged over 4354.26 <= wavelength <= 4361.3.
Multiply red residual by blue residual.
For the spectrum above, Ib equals -0.1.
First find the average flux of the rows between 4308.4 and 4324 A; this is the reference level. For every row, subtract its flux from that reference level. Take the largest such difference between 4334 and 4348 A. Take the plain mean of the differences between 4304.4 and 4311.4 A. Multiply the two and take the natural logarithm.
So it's 1.9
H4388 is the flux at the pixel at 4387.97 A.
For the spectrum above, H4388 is 10.58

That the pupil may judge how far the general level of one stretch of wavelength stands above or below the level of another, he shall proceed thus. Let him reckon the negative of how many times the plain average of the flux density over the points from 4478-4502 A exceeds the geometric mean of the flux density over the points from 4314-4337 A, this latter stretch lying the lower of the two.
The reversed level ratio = -1.16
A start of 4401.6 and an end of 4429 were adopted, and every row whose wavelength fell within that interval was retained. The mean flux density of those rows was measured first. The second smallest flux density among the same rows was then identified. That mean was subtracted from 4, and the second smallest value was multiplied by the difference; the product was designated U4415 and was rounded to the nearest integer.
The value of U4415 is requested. -85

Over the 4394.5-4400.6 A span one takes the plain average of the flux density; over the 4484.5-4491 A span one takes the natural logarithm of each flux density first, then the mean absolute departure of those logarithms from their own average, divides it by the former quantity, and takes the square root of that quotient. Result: 0.045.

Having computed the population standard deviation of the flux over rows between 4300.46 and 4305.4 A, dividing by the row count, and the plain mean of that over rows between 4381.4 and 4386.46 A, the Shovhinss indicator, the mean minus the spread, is 10.3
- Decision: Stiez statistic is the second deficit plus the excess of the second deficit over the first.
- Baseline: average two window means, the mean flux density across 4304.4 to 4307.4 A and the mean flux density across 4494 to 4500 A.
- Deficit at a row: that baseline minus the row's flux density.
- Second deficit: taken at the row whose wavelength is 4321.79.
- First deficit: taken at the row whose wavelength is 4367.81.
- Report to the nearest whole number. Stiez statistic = 1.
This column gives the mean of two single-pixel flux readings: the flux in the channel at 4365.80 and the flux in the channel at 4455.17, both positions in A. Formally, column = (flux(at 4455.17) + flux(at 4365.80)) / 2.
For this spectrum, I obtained 11.6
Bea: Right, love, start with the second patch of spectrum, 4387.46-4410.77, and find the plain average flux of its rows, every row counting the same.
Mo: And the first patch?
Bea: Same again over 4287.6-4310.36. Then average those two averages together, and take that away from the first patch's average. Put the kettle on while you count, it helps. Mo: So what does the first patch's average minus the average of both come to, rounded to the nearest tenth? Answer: -1.1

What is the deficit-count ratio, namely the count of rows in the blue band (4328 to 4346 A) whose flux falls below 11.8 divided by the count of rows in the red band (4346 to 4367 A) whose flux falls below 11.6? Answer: 1.9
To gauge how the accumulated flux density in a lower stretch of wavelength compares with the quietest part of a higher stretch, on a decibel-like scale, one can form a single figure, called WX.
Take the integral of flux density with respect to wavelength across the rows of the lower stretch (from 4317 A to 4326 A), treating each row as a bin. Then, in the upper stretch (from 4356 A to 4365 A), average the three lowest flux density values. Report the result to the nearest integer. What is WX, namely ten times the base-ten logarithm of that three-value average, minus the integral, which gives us -95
